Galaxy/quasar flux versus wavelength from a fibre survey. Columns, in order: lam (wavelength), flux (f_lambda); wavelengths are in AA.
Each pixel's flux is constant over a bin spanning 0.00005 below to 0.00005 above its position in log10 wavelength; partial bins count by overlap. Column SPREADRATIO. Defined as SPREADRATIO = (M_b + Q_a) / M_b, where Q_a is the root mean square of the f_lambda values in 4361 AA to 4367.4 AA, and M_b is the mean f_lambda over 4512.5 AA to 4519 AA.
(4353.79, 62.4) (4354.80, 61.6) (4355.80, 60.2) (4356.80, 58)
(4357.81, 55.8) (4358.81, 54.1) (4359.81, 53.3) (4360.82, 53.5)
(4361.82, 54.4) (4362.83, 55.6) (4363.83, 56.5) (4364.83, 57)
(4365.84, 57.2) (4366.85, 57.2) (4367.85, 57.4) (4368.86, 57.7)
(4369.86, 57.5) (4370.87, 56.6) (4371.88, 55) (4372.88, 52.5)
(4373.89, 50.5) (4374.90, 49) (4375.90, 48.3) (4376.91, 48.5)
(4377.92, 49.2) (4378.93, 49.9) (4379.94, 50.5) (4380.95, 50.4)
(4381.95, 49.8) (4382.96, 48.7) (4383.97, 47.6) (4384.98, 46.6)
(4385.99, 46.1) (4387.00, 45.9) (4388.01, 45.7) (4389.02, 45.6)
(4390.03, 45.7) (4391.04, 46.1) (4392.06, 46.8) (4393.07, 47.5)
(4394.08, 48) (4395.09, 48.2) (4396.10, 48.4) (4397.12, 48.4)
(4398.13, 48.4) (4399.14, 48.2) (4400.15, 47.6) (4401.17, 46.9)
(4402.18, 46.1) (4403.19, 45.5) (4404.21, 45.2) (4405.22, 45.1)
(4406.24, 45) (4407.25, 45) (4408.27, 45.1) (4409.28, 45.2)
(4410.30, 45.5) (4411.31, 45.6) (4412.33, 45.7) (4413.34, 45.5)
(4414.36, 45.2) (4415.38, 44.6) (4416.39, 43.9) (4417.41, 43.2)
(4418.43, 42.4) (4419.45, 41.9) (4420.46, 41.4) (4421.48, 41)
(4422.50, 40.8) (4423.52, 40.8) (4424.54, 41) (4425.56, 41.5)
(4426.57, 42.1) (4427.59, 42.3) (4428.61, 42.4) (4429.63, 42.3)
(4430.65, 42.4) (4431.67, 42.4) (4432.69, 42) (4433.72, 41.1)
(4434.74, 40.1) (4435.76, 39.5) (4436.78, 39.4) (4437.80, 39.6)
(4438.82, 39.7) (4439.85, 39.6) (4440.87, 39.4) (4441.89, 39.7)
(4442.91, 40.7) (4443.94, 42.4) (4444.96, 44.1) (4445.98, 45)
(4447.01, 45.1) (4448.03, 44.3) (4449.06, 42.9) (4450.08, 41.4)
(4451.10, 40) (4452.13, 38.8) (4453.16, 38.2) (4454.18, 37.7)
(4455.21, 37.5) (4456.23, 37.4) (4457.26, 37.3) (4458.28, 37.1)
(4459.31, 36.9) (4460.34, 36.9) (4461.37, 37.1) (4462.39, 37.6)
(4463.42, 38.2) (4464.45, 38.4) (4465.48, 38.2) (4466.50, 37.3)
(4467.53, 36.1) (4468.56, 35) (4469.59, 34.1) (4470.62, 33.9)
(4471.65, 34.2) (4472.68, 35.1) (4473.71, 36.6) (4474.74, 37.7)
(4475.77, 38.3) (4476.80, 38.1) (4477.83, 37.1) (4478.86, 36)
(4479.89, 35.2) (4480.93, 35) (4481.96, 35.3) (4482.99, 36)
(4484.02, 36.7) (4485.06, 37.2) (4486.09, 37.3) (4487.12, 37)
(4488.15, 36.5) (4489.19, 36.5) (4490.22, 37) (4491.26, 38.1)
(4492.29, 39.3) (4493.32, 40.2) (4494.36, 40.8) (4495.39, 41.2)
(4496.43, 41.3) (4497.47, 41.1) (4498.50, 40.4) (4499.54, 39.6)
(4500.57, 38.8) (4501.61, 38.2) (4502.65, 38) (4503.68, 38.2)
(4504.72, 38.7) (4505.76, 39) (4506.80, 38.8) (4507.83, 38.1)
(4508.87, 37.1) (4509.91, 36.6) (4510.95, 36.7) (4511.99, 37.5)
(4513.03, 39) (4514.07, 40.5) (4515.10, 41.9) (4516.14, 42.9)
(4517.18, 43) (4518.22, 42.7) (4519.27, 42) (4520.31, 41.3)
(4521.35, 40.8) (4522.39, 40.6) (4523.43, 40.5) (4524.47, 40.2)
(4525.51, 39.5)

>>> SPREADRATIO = 2.35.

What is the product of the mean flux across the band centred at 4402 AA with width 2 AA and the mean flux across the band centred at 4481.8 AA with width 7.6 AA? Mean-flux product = 1670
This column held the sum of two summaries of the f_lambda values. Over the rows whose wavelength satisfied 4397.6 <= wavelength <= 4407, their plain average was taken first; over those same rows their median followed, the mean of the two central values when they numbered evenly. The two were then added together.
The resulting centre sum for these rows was 93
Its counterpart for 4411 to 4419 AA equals 89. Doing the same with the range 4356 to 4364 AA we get 110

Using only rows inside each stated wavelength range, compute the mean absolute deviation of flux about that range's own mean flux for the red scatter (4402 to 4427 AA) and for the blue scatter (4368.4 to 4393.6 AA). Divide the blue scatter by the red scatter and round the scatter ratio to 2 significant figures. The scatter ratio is 1.6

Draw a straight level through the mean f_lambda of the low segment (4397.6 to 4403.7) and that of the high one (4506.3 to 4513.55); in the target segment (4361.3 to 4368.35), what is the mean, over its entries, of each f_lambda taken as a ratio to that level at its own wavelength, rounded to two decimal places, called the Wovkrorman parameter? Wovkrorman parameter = 1.12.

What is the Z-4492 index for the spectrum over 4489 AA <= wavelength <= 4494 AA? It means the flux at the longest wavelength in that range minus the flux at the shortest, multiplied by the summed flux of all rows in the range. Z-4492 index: 707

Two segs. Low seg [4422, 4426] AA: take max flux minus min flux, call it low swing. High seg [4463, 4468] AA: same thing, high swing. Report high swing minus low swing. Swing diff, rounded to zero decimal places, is 2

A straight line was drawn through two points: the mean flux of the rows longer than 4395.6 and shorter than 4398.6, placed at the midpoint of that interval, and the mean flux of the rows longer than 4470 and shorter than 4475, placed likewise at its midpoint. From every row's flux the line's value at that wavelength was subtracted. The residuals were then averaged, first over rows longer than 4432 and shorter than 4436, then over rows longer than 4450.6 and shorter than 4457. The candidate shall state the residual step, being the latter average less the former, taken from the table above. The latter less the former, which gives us 1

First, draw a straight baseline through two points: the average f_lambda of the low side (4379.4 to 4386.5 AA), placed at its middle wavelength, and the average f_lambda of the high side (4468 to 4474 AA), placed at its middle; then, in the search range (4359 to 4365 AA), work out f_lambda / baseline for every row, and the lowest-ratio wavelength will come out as 4359.81 AA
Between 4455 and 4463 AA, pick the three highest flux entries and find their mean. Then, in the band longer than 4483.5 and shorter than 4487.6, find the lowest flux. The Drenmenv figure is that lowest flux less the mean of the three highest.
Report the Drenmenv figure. -1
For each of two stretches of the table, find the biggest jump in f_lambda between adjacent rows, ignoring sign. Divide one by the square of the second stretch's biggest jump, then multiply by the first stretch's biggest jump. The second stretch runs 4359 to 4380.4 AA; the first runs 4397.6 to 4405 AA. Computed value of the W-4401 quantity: 0.13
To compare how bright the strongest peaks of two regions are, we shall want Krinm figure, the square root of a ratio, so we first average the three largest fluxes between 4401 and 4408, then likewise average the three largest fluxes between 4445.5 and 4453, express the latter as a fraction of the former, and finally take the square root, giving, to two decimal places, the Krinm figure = 0.99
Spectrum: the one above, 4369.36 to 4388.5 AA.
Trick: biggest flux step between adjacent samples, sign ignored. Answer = 2.5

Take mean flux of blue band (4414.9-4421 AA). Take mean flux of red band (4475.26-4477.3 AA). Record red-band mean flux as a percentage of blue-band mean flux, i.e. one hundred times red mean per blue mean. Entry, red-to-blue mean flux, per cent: 89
